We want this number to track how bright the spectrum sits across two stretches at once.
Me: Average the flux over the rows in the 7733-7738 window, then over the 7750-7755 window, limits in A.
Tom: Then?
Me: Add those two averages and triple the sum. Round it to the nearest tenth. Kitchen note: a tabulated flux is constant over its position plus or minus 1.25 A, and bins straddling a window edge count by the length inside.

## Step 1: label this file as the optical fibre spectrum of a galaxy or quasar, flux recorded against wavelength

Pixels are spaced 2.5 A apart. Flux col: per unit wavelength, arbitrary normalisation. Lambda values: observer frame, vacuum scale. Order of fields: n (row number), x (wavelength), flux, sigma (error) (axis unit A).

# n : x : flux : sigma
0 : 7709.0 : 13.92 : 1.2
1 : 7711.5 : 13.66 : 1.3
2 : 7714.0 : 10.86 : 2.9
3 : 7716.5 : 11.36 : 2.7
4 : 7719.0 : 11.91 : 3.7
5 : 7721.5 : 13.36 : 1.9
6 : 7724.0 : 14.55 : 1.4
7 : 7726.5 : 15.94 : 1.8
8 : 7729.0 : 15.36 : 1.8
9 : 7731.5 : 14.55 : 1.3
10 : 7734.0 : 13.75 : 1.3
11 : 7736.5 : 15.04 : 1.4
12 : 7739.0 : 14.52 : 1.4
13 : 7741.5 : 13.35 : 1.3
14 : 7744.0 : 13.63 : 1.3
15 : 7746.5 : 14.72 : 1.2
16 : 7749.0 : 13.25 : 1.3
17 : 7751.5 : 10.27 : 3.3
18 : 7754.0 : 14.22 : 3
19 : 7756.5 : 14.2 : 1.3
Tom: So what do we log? 79.9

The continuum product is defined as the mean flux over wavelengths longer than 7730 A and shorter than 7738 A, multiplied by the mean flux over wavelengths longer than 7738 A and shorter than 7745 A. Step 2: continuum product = 200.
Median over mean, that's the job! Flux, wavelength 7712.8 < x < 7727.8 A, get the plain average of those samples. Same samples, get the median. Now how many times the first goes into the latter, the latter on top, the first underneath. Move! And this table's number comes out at 0.97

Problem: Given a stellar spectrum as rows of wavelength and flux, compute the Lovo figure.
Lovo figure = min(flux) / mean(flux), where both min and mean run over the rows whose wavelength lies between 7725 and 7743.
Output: 0.91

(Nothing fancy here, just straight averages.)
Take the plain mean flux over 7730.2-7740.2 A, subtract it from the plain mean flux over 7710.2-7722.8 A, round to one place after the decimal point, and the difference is -2.2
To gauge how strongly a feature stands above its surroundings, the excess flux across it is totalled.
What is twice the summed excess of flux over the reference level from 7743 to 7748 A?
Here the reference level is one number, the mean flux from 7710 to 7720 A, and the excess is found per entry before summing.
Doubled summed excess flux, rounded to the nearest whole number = 9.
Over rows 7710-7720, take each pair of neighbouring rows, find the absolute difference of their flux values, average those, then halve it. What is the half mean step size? 0.64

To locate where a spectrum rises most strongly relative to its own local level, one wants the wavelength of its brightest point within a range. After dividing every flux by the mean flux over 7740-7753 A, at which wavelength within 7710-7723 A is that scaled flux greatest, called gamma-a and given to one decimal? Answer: 7711.5 A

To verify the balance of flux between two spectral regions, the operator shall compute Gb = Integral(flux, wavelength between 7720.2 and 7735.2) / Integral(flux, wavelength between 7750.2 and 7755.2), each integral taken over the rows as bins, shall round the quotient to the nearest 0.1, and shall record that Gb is 3.6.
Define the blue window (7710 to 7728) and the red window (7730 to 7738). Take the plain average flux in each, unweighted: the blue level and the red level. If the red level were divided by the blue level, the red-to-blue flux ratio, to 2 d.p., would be 1.10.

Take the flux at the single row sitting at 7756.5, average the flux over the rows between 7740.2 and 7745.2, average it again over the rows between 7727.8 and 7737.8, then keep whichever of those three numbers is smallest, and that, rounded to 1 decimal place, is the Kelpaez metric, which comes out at 13.5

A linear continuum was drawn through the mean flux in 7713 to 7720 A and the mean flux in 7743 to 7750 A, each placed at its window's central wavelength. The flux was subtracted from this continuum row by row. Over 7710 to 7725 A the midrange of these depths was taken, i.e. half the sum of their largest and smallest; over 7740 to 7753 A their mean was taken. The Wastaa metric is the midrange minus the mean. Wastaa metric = -2.0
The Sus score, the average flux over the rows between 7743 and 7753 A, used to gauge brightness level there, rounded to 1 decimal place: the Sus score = 13.0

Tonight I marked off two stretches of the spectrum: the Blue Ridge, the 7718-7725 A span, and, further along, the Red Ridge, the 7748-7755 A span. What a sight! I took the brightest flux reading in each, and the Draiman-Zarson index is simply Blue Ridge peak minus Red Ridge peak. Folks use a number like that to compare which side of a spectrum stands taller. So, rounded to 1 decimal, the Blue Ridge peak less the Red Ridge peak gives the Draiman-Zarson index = 0.3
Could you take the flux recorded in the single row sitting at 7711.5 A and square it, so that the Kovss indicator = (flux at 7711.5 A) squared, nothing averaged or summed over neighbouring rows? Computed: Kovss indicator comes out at 187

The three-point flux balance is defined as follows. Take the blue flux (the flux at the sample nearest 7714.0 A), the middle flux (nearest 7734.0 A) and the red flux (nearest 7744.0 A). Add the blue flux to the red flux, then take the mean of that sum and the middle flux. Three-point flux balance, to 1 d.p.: 19.1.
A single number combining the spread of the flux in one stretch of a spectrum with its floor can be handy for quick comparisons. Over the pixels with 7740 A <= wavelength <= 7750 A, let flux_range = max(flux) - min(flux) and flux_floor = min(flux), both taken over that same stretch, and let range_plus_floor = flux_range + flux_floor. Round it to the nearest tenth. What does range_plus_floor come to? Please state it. 14.7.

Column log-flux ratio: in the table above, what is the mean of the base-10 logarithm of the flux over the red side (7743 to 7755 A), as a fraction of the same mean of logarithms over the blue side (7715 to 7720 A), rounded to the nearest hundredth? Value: 1.05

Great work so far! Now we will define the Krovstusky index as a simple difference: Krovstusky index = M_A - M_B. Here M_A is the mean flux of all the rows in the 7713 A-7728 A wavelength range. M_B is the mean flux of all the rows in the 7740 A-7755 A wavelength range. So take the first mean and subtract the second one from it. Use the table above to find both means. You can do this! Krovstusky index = -0.2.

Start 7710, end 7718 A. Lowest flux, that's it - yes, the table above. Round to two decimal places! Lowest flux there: 10.86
